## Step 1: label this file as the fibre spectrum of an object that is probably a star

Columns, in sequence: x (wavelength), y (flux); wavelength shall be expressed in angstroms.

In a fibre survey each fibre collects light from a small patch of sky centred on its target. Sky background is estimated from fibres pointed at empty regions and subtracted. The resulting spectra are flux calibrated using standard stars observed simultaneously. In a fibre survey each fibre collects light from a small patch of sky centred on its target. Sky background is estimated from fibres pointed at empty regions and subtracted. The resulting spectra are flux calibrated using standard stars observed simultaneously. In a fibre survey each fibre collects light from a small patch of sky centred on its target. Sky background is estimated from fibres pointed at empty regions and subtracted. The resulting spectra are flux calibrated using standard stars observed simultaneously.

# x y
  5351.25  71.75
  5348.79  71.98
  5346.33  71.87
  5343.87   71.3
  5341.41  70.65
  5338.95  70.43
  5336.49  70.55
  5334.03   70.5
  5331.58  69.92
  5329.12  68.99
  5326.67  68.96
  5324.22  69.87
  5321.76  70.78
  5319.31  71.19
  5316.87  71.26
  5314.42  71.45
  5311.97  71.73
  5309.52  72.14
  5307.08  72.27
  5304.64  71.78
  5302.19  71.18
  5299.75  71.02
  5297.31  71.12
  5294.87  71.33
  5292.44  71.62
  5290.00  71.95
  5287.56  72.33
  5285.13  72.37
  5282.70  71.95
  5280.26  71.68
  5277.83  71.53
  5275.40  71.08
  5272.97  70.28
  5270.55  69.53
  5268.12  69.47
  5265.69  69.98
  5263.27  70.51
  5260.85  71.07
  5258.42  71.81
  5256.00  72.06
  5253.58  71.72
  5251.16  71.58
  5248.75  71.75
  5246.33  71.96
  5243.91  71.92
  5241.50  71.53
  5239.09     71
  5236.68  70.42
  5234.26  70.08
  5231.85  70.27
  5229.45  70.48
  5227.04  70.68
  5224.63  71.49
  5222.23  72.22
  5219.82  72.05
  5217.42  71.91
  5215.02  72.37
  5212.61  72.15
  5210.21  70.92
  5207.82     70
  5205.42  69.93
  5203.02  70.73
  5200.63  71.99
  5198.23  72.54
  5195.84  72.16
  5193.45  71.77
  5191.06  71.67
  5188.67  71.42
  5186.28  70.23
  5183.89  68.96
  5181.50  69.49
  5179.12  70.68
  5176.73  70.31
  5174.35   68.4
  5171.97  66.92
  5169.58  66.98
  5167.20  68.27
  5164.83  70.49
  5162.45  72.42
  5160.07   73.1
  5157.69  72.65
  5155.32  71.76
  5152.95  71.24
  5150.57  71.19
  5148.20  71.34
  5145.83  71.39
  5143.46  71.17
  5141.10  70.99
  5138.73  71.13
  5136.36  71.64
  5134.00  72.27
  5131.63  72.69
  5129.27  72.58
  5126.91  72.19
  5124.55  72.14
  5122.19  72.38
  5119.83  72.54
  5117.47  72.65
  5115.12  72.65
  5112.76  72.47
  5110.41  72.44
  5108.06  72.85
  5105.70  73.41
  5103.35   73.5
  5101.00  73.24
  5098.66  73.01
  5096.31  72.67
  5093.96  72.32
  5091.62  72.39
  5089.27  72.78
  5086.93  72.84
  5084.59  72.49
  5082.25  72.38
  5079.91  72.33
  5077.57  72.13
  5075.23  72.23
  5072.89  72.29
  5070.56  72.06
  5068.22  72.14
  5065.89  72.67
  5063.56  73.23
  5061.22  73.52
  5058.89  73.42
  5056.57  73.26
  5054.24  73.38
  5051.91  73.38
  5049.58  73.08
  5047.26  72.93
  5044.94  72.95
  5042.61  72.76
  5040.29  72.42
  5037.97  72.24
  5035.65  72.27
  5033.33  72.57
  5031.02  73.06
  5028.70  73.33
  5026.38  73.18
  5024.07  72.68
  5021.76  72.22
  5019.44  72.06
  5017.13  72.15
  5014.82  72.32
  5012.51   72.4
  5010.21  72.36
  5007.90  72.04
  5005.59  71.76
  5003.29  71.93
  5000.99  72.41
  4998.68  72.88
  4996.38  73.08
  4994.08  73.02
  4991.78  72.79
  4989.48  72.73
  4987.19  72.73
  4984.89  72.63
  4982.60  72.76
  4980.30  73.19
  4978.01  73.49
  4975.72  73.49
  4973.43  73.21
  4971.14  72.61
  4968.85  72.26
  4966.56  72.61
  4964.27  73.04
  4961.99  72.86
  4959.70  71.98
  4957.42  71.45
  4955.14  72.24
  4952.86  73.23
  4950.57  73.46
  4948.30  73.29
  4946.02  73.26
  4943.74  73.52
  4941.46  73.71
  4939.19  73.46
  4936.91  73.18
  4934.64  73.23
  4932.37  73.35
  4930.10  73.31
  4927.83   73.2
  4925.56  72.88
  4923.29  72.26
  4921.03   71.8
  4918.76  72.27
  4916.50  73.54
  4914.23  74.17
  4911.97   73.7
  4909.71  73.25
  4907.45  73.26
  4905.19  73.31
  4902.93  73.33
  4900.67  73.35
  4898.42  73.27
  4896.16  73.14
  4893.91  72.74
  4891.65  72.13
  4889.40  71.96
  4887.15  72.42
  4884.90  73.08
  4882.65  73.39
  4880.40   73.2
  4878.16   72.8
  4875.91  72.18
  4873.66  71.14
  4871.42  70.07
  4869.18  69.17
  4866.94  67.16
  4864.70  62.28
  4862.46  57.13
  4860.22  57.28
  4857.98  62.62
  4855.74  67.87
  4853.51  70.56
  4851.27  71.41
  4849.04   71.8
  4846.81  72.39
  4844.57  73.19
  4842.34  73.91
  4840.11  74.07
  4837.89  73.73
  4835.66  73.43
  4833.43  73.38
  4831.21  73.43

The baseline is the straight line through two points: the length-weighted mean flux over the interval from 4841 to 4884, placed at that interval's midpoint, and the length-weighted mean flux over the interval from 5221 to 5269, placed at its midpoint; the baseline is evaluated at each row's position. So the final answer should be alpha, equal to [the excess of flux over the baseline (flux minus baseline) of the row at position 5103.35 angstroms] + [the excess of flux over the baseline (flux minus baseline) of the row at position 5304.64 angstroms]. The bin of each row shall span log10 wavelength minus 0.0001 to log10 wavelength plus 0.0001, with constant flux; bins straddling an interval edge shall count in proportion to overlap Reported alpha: 3.5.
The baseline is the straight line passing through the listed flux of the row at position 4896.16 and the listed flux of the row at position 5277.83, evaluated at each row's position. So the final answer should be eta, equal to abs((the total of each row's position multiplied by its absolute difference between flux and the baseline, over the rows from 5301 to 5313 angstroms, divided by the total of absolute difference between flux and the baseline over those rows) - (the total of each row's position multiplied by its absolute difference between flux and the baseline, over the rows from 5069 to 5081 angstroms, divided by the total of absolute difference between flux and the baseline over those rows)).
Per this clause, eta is 233.7 angstroms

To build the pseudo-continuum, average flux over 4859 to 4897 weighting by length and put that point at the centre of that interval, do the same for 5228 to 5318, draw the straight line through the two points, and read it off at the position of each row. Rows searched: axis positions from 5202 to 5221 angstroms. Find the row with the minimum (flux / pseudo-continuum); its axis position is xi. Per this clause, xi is 5205.42 angstroms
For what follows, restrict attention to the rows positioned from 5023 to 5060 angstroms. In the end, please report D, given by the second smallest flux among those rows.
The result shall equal 72.27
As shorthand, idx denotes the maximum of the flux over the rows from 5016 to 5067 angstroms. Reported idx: 73.52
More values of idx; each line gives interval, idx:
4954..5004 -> 73.49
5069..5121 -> 73.5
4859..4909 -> 73.39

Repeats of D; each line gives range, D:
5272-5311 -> 71.02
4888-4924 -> 71.96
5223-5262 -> 70.27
